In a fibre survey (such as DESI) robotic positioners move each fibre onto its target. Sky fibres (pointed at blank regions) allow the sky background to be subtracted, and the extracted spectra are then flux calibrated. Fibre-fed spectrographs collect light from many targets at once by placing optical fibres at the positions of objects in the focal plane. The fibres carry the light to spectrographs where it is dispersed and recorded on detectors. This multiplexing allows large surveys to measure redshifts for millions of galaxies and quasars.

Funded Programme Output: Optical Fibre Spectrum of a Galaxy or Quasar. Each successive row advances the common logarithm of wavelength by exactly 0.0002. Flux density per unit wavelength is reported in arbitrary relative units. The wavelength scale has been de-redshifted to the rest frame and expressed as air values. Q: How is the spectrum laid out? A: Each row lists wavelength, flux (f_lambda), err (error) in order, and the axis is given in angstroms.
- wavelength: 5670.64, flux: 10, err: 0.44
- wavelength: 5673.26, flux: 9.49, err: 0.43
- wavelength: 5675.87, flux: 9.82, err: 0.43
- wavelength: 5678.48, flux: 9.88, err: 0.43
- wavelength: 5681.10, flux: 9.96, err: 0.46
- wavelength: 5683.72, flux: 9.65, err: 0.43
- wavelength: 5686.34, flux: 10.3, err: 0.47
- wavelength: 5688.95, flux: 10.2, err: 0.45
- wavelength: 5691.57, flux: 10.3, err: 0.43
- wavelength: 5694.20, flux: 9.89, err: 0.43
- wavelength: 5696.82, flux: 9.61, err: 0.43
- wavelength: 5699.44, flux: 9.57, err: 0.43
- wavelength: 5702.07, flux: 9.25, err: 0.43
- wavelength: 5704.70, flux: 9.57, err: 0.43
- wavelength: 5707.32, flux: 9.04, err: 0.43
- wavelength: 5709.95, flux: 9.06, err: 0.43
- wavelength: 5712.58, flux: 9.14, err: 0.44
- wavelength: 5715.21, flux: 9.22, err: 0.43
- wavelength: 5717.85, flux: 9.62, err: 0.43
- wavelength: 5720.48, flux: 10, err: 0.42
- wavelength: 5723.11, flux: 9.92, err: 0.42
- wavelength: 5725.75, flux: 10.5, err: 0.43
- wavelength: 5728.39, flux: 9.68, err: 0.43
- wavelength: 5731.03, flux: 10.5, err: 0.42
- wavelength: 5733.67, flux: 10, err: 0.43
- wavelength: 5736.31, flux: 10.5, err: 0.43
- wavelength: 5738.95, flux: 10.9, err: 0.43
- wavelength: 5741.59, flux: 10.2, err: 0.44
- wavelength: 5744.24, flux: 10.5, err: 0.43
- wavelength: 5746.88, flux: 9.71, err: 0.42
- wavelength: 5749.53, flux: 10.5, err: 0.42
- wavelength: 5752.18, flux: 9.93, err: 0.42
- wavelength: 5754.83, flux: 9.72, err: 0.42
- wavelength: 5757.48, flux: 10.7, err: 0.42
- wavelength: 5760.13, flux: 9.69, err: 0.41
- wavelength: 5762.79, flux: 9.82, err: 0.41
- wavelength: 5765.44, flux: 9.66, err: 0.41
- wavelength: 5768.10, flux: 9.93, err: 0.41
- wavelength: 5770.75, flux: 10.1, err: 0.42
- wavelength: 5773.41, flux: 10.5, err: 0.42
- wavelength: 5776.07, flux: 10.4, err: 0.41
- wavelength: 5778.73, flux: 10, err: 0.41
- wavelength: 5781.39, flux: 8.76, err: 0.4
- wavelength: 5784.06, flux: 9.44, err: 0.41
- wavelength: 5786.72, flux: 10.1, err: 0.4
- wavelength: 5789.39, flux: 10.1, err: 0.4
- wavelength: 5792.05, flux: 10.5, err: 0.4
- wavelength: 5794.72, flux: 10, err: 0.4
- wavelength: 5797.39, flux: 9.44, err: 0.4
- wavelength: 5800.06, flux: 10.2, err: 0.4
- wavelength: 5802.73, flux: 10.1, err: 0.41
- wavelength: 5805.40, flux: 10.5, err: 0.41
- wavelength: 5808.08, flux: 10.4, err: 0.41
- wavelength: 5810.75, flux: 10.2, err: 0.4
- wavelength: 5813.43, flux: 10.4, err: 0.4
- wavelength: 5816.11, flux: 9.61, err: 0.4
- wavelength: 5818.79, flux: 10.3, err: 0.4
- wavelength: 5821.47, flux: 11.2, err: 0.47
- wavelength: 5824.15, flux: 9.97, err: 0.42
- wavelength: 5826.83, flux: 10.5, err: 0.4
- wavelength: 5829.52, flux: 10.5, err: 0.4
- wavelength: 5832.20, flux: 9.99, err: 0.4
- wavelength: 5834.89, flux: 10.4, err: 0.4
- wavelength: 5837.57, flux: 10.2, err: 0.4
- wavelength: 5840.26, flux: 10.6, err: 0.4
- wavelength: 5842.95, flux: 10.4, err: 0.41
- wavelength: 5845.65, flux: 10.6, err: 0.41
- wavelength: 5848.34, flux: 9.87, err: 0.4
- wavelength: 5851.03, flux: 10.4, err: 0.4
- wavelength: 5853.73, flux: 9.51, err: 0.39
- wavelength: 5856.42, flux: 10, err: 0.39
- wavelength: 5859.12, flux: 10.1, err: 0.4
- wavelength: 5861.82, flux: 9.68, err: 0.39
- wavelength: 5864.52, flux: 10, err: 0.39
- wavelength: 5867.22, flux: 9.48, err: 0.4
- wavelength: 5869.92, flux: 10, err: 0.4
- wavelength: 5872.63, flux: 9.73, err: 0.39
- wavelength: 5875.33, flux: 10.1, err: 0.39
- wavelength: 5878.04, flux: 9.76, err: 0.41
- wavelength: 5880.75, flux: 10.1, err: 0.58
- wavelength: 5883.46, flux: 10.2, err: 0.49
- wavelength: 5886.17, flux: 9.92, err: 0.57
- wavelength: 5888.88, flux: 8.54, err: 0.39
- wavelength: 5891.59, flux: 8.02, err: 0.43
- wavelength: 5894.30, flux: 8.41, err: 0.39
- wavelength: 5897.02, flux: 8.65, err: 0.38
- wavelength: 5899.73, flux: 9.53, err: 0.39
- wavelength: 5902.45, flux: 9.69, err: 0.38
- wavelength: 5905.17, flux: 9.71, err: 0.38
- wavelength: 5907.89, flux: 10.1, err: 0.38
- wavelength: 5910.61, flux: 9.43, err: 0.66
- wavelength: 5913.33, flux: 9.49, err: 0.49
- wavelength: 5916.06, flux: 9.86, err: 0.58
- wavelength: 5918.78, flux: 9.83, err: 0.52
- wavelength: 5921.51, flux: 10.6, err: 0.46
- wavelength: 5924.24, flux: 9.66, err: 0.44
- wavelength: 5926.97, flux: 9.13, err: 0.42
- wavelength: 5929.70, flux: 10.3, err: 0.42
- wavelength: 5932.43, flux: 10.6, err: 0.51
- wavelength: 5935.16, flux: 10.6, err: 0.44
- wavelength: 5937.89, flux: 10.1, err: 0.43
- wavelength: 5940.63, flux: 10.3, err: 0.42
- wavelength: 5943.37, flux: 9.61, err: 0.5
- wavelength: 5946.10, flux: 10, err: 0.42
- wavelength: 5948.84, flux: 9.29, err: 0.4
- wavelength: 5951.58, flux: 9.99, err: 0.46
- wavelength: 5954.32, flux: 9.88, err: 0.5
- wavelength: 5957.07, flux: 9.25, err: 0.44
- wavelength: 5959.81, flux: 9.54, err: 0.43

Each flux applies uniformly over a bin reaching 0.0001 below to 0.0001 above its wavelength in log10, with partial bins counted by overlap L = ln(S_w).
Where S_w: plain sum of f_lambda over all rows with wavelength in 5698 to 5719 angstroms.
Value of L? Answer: 4.3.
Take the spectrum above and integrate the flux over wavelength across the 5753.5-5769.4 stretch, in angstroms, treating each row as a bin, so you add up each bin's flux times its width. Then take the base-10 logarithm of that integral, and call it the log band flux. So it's 2.20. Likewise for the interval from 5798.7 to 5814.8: 2.22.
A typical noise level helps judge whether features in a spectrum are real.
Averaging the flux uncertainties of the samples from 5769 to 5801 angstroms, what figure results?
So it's 0.41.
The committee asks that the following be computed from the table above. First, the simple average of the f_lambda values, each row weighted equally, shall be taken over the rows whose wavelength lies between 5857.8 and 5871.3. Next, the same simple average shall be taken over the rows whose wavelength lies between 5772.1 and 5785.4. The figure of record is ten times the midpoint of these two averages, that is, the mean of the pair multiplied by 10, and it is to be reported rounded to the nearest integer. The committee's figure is 98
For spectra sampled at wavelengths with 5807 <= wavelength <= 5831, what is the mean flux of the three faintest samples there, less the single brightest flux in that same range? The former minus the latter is -1.27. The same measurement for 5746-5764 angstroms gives -0.99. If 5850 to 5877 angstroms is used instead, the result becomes -0.84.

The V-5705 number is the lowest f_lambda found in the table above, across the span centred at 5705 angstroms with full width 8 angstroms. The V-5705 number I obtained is 9.04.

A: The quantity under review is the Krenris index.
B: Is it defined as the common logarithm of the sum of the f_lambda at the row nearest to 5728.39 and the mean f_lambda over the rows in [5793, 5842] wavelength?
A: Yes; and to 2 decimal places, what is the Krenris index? 1.30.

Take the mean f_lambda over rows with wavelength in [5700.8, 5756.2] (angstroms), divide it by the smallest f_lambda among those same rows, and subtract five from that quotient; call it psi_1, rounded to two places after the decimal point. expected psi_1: -3.91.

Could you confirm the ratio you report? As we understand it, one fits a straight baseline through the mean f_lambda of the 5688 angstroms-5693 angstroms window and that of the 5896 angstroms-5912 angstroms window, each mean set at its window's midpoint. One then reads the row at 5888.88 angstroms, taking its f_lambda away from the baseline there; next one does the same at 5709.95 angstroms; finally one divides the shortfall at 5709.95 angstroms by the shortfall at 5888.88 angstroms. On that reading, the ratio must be 1.1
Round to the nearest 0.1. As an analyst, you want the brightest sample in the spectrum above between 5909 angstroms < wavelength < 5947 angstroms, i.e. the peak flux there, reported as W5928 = 10.6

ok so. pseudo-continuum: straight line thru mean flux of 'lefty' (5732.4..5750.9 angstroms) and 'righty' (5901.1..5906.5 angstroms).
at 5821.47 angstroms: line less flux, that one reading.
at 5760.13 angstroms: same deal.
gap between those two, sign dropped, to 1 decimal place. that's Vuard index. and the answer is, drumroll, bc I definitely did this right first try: 1.7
